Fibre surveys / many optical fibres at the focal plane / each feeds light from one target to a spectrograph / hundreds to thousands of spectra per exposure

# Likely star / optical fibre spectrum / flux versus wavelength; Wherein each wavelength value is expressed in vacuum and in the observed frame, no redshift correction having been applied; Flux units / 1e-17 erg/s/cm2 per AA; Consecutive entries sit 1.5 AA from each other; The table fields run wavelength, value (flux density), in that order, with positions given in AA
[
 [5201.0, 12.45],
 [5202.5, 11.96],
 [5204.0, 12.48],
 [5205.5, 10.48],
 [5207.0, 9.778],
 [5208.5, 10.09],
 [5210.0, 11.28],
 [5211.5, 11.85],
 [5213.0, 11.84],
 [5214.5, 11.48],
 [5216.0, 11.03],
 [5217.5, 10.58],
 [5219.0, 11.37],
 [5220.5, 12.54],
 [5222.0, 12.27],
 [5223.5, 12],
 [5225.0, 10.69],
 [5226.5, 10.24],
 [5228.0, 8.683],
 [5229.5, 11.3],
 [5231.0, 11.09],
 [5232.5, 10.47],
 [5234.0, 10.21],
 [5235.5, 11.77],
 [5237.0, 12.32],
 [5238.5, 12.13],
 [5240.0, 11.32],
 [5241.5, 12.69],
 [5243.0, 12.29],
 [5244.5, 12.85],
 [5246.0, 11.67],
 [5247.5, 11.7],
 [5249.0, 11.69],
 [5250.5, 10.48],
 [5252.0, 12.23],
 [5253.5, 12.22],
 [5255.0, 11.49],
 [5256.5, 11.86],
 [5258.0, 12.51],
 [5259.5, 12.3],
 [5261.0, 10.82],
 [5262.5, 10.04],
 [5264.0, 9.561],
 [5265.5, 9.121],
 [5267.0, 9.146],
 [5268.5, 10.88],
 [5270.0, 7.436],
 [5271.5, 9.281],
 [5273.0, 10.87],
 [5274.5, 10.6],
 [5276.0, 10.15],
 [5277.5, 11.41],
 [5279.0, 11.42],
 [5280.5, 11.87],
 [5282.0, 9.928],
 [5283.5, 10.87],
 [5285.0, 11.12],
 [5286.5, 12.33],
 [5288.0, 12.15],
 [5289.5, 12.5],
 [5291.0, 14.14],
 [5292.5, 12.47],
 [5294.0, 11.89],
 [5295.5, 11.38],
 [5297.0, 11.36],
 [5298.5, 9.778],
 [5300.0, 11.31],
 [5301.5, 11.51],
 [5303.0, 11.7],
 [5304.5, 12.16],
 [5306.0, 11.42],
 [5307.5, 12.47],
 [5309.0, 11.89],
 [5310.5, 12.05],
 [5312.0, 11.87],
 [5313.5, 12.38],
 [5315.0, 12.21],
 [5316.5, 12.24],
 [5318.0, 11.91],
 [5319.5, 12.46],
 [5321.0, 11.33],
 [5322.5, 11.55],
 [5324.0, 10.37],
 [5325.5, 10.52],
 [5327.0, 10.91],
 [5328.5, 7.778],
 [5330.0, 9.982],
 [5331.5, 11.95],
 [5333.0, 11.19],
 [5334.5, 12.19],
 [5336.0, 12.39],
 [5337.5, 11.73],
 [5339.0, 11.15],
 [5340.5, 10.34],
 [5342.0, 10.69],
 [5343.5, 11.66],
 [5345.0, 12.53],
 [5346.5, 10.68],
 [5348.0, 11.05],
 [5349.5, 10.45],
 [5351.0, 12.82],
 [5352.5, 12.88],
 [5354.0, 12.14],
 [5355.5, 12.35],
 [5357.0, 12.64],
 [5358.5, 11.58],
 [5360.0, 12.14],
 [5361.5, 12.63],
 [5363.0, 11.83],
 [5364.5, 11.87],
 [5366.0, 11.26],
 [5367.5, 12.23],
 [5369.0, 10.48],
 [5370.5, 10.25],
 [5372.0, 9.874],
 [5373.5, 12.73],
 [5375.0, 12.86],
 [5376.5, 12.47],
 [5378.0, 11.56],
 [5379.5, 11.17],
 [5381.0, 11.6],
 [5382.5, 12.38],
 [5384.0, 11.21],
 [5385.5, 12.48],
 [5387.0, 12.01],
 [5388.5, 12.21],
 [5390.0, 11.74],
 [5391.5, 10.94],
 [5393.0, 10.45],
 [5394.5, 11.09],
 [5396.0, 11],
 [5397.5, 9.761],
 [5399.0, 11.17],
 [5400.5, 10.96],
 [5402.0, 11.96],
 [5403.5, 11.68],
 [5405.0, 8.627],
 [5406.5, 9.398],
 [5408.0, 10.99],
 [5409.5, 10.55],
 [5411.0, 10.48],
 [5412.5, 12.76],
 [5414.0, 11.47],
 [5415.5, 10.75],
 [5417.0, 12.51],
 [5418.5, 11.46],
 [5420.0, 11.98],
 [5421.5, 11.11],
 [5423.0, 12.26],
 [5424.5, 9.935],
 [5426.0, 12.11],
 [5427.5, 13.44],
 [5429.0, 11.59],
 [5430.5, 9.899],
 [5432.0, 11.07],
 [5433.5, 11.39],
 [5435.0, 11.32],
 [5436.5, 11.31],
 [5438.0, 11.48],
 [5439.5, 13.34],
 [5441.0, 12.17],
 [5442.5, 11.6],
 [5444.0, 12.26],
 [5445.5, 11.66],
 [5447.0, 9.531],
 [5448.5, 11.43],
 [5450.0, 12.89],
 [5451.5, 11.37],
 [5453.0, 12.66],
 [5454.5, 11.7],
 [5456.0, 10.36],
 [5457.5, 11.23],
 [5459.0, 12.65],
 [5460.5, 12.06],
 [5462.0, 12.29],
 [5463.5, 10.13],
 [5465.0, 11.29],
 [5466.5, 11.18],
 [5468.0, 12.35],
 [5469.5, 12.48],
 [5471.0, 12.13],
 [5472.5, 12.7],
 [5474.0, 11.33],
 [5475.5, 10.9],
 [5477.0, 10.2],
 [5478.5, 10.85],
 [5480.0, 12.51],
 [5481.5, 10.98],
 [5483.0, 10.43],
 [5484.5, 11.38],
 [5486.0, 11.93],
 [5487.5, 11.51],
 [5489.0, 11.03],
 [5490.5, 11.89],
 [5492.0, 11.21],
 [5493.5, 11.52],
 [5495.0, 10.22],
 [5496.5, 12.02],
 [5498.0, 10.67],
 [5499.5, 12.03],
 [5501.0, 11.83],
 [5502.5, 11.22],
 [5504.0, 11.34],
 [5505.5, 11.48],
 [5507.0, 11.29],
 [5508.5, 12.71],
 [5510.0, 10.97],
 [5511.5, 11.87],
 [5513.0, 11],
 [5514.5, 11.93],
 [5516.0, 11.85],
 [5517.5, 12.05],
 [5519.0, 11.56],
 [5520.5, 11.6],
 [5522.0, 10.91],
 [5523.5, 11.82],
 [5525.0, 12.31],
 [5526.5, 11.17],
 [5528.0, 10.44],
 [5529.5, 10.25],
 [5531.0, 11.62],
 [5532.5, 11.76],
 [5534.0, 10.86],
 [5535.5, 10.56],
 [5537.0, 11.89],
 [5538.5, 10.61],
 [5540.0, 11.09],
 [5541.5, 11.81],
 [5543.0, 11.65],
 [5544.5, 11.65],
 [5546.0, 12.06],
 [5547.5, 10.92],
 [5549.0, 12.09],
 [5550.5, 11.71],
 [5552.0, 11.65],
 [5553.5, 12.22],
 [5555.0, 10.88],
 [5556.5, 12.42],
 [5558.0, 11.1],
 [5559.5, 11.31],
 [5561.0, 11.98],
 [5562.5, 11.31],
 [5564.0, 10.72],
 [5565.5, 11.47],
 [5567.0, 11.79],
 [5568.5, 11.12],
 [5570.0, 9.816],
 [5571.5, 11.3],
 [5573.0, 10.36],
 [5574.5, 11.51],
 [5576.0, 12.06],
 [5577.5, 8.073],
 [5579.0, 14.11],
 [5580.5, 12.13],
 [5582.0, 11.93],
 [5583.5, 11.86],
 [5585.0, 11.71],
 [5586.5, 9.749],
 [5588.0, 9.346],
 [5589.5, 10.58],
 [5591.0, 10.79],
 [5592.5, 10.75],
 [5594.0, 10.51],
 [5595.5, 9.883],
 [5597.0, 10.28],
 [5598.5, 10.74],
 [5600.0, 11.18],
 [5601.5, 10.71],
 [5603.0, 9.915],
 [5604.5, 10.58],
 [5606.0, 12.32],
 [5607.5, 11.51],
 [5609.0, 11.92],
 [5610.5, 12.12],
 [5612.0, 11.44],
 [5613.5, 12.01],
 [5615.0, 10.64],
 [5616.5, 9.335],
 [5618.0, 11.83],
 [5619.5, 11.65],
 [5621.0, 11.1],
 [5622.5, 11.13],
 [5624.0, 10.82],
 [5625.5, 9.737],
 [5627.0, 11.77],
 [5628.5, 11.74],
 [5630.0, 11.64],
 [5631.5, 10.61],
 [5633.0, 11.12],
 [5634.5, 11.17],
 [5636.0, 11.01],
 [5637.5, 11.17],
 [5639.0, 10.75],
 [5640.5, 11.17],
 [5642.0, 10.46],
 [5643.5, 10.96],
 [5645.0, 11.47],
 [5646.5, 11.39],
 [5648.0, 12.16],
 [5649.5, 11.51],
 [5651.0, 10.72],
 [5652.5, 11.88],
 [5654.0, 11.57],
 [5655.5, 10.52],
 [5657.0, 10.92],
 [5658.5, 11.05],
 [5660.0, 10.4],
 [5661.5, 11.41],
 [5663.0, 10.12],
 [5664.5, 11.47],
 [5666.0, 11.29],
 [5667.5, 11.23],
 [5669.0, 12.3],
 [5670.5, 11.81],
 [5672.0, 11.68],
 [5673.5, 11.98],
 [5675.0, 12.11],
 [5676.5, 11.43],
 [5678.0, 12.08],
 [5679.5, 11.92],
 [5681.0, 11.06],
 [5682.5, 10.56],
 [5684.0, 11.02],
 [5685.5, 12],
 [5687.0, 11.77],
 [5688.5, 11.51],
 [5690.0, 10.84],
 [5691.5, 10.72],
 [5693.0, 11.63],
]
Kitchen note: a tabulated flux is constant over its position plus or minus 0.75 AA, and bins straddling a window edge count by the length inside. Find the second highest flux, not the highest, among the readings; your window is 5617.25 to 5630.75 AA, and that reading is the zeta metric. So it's 11.77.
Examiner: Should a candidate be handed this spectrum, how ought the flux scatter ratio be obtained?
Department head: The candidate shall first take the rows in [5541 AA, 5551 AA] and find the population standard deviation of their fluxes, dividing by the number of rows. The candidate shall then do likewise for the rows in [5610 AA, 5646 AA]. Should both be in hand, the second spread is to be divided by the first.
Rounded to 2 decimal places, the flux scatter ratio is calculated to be 1.81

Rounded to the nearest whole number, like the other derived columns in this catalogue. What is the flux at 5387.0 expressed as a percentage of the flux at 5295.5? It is 106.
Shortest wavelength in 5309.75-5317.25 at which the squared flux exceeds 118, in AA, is 5310.5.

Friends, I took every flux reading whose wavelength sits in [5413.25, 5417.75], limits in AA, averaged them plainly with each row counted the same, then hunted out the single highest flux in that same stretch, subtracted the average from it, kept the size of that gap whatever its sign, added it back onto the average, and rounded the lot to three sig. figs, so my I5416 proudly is 12.5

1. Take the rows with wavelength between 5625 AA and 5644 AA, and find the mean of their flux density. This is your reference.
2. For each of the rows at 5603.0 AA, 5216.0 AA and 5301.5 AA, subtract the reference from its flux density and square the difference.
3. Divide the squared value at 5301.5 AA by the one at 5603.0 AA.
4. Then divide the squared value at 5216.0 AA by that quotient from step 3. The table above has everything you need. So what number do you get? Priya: 0.00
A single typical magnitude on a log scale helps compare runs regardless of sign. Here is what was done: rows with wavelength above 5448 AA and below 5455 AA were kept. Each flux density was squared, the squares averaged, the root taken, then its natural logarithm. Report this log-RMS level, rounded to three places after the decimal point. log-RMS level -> 2.487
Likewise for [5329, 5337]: 2.449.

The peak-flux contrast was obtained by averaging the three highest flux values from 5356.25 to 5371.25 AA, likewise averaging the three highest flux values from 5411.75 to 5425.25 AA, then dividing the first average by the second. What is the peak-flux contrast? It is 1.00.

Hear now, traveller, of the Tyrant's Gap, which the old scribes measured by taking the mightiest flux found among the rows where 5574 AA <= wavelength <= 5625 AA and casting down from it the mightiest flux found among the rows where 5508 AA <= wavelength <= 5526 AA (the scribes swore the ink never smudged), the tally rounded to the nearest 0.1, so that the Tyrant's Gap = 1.4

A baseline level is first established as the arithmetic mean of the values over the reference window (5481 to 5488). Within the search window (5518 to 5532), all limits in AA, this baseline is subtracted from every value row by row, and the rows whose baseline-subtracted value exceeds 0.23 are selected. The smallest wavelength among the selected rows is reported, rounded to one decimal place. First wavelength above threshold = 5519.0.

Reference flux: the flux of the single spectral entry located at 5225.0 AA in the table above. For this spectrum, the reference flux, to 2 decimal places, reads 10.69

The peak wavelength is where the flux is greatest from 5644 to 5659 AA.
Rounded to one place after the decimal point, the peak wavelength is 5648.0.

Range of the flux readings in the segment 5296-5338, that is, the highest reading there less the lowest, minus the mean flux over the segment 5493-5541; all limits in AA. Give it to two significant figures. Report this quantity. -6.7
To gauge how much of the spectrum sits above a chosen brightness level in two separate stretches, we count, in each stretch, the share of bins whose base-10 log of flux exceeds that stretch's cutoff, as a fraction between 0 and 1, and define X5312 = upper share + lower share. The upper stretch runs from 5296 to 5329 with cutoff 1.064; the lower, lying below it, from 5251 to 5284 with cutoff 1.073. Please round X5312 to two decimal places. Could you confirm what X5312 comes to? 0.77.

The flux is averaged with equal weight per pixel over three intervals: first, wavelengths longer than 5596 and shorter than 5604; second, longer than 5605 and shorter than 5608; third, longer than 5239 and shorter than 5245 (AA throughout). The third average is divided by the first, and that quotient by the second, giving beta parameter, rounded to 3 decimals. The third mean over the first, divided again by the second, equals 0.098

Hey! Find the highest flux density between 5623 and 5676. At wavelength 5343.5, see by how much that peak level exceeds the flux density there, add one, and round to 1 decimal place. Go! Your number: 1.6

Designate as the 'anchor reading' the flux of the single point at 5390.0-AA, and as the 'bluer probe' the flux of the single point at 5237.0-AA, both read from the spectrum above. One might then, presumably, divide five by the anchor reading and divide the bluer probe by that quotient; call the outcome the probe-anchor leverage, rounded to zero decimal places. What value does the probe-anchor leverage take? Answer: 29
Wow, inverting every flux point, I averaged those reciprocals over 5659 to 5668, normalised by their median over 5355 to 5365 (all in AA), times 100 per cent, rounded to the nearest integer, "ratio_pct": 111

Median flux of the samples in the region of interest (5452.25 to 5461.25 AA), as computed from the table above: 11.9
